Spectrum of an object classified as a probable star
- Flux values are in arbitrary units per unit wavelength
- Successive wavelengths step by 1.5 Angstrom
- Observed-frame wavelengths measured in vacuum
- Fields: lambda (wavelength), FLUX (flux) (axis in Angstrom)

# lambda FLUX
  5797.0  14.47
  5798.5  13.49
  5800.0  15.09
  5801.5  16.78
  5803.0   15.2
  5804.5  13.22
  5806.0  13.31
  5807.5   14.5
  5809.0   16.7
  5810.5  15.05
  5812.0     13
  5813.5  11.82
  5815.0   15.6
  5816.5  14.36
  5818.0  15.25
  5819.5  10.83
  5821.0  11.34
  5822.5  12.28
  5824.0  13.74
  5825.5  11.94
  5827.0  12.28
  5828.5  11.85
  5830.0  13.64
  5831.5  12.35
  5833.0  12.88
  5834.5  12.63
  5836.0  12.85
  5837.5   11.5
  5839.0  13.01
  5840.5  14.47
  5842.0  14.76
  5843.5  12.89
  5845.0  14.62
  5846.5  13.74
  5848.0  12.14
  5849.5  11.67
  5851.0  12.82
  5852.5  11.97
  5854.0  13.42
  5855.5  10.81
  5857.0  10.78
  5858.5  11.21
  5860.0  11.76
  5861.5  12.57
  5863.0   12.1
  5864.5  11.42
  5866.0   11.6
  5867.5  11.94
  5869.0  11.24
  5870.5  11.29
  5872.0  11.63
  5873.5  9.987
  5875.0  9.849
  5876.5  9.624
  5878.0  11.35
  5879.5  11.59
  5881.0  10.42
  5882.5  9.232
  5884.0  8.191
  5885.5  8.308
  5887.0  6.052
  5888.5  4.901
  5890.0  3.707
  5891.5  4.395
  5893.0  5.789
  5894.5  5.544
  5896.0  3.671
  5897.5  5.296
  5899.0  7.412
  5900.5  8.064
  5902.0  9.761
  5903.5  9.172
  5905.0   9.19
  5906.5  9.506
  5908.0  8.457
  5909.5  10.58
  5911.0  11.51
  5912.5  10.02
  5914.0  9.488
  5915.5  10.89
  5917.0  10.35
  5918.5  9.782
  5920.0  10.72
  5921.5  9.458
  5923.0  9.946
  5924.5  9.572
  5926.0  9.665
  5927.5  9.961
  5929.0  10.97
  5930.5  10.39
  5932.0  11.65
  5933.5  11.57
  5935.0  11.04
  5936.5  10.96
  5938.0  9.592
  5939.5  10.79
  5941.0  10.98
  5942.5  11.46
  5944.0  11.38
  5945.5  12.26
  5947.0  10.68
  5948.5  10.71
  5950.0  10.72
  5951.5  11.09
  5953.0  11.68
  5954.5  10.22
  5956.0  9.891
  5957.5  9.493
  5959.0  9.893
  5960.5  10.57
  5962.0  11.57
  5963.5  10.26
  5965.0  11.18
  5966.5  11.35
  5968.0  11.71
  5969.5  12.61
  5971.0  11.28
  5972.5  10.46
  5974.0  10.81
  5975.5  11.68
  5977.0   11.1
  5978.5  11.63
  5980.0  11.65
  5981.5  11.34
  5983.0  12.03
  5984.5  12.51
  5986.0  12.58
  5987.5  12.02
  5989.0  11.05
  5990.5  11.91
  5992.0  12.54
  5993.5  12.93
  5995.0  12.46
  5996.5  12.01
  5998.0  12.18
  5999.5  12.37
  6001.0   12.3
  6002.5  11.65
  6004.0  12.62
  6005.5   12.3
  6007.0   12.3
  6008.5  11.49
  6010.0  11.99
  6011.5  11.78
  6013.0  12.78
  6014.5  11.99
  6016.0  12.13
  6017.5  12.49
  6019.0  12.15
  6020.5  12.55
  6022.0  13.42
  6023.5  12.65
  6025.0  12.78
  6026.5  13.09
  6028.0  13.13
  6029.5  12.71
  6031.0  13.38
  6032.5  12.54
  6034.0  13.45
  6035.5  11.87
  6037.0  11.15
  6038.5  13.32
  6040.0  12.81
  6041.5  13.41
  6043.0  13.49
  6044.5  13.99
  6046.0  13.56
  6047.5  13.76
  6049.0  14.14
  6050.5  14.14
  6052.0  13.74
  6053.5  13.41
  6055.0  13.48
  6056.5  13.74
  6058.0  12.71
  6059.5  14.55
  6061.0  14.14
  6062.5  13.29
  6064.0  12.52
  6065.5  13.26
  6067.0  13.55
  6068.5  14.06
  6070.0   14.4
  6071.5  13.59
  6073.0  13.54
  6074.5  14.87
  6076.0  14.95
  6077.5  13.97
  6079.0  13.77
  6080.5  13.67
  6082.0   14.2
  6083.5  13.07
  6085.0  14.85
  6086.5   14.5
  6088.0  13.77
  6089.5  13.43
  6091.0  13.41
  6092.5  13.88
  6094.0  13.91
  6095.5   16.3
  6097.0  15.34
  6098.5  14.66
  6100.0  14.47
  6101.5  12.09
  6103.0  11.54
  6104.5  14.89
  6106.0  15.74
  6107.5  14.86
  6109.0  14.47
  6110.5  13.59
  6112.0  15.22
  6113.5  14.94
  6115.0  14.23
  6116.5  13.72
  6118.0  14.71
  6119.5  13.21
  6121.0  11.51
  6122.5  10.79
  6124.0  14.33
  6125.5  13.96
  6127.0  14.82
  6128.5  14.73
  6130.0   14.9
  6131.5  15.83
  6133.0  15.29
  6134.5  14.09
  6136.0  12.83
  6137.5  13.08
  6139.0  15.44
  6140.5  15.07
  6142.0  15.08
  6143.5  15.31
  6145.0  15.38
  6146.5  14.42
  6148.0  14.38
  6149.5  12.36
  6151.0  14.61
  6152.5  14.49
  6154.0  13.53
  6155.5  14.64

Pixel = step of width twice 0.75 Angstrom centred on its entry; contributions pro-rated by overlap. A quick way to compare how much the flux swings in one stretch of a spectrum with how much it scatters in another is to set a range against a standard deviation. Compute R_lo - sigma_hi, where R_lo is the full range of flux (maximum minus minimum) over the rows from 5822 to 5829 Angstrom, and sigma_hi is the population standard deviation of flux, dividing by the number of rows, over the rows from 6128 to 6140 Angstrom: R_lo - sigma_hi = 0.9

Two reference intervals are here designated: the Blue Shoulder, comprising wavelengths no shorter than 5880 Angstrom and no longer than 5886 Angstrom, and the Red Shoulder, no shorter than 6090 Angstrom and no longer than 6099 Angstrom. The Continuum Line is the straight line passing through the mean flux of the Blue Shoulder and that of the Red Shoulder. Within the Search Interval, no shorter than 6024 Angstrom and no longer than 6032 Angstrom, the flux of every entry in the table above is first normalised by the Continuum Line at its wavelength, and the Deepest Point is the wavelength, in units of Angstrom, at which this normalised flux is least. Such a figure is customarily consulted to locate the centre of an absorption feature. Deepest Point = 6029.5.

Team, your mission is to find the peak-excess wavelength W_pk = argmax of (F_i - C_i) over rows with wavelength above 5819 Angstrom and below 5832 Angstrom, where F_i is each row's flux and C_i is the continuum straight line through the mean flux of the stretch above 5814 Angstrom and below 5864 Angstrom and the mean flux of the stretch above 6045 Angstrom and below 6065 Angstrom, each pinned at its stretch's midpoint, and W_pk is 5824.0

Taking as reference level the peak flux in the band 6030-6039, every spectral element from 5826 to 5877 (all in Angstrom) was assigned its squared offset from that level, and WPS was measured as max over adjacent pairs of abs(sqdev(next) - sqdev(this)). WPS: 8.7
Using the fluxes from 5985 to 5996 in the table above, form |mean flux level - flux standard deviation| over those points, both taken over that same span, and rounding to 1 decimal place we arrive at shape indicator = 11.6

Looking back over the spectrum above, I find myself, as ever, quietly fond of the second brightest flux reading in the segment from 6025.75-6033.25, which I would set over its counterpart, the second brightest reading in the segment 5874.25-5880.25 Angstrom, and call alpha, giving 1.2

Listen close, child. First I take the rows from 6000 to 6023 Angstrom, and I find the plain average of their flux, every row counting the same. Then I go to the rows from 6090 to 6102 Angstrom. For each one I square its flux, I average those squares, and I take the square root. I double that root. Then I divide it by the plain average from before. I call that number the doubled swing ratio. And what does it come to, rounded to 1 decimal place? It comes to 2.3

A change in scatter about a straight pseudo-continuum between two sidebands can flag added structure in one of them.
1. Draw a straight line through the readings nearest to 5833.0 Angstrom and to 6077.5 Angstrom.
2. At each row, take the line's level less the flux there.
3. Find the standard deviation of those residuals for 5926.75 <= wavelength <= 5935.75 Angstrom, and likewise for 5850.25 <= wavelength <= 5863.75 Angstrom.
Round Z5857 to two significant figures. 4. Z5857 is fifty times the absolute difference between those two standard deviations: 13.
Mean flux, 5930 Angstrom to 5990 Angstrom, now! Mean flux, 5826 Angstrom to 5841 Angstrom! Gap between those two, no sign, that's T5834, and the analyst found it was 1.6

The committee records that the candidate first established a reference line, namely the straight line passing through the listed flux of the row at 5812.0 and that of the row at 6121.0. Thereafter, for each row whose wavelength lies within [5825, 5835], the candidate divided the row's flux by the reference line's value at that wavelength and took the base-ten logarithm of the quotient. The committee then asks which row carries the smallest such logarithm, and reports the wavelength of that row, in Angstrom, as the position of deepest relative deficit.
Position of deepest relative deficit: 5828.5 Angstrom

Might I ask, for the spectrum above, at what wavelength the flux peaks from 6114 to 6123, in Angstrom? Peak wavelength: 6118.0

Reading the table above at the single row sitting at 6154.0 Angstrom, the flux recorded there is 13.53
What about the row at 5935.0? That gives 11.04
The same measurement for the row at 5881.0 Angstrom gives 10.42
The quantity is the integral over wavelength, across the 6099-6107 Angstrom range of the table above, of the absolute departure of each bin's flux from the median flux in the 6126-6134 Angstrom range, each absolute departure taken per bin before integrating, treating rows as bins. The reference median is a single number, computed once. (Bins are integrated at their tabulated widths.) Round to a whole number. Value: 11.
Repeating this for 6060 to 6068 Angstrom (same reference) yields 12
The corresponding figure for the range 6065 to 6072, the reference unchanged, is 8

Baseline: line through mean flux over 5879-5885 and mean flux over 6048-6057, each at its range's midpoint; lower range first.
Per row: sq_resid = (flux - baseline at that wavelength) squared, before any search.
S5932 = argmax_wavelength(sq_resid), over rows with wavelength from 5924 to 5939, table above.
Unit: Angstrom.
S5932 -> 5938.0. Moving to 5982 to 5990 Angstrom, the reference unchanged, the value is 5989.0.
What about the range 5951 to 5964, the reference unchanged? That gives 5957.5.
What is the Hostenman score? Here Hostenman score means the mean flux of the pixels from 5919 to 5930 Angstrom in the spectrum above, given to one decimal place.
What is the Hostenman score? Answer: 10.0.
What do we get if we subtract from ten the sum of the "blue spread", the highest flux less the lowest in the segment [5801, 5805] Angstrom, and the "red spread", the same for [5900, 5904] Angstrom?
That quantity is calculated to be 4.7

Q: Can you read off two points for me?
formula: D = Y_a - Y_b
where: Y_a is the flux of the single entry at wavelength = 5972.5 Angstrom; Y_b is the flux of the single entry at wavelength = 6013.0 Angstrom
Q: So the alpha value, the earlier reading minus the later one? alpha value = -2.3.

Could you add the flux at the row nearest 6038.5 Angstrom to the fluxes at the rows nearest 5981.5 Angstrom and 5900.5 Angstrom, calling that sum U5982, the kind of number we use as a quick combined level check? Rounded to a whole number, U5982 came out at 33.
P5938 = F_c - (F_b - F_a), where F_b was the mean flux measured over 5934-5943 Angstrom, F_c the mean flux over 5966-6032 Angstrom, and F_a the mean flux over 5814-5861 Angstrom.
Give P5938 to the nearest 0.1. 14.1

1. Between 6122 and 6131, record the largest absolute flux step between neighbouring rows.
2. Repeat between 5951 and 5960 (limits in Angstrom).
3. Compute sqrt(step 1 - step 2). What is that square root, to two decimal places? 1.44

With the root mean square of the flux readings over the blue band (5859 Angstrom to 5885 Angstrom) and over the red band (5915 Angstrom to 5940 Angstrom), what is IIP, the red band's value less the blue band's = -0.5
